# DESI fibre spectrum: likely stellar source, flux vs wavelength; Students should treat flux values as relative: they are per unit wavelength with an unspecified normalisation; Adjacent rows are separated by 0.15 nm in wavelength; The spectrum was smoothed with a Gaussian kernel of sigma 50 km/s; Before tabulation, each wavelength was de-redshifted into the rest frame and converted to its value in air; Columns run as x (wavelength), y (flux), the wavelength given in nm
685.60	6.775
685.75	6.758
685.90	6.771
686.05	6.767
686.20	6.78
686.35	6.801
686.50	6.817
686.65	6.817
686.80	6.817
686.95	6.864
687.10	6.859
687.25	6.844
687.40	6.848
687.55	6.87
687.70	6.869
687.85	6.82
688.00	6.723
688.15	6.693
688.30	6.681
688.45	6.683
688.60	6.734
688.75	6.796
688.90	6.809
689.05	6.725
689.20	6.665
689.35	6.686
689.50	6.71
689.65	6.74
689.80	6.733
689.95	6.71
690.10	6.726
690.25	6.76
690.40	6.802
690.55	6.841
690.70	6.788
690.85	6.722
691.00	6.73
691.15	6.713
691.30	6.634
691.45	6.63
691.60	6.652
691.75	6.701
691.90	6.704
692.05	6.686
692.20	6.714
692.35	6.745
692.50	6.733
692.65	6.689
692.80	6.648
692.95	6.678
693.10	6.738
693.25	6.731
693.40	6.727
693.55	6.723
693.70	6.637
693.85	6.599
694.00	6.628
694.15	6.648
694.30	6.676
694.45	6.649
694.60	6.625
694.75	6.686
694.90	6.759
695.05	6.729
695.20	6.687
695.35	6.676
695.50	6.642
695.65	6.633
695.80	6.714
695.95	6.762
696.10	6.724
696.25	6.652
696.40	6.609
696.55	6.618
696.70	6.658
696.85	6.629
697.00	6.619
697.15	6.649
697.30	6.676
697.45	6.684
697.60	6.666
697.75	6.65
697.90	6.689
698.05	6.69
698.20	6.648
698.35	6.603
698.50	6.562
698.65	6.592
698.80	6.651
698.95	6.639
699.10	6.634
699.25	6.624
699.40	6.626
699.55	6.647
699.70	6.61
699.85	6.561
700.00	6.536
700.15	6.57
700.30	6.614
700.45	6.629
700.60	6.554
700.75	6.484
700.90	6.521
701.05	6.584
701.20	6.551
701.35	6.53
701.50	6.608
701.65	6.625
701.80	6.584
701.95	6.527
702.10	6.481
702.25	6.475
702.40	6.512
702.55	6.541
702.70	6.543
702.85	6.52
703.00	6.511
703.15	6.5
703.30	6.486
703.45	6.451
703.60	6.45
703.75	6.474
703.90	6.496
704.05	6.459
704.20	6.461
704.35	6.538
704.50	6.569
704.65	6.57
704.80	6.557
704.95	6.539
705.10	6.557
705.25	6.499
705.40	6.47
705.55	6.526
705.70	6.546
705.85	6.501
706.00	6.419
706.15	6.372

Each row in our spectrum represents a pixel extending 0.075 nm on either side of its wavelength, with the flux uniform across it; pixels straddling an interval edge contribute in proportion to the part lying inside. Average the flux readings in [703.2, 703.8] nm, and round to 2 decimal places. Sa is 6.47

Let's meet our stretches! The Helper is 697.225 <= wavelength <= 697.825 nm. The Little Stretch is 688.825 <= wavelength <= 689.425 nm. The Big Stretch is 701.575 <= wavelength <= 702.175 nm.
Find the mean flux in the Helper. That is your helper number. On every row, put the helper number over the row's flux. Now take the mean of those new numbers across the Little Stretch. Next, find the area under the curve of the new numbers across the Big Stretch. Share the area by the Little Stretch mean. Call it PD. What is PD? 0.615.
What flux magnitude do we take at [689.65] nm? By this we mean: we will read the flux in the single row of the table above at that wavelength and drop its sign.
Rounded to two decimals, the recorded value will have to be 6.74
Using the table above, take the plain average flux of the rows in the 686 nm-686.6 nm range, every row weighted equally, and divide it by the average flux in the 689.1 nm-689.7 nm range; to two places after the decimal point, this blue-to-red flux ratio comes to 1.01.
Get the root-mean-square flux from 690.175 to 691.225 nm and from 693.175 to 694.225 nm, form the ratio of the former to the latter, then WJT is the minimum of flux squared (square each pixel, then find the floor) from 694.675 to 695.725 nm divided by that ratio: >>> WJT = 43.4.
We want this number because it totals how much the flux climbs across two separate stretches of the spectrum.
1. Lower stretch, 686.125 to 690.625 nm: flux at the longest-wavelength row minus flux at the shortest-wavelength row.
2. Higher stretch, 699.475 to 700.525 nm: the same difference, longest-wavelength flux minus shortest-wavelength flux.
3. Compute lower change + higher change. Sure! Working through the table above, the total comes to 0.04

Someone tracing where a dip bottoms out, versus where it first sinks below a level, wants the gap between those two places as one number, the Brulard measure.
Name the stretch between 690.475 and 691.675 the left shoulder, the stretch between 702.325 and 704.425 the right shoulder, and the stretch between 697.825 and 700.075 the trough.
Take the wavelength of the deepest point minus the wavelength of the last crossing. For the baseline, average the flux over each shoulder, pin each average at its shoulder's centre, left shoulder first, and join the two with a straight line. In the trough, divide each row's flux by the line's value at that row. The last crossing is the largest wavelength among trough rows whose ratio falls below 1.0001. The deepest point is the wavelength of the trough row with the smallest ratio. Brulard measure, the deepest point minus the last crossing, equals -1.50 nm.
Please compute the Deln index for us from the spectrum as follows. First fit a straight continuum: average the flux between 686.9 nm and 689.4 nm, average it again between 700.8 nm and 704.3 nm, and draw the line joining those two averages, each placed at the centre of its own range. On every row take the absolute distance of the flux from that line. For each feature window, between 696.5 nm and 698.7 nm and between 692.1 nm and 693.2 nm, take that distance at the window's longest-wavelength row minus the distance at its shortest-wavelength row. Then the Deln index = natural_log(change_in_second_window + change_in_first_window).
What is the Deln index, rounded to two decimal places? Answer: -3.24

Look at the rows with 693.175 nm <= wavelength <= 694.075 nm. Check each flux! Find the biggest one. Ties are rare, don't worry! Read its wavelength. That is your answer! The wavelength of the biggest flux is 693.25 nm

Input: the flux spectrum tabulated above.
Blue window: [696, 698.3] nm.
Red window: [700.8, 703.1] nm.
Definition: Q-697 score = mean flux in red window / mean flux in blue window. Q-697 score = 0.982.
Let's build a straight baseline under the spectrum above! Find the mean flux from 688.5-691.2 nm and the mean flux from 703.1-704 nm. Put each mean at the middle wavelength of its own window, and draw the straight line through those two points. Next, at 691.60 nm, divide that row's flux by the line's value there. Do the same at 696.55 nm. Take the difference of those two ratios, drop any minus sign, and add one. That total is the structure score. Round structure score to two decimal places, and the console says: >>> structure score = 1.01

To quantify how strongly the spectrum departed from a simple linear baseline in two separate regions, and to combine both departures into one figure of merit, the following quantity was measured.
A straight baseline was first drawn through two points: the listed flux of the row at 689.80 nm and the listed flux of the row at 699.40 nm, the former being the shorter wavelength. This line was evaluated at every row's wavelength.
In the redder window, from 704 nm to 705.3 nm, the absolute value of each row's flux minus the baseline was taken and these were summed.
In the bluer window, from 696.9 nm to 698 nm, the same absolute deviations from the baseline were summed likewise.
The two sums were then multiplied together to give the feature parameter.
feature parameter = 0.1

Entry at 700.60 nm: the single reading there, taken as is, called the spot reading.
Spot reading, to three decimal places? 6.554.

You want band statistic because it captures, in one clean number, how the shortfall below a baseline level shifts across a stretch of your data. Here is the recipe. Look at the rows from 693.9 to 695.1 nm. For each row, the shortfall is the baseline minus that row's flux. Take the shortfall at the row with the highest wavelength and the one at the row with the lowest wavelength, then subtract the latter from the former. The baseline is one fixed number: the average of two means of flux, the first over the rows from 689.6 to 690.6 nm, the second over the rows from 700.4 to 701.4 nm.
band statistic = -0.10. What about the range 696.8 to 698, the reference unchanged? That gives -0.06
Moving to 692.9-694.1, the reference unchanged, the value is 0.05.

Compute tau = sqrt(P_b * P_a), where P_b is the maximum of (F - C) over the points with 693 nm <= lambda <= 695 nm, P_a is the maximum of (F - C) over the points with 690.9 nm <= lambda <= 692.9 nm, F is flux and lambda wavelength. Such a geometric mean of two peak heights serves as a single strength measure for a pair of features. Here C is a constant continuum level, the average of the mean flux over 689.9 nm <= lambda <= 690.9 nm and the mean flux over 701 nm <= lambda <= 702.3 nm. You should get 0.09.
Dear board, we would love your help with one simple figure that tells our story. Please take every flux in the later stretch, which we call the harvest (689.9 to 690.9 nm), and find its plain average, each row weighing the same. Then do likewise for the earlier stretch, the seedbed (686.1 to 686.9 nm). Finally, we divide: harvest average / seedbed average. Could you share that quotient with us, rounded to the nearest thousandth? 0.994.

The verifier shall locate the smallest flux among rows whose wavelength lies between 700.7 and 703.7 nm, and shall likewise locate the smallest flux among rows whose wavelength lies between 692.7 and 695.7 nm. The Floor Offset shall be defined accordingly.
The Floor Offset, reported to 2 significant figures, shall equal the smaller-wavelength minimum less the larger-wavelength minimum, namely 0.15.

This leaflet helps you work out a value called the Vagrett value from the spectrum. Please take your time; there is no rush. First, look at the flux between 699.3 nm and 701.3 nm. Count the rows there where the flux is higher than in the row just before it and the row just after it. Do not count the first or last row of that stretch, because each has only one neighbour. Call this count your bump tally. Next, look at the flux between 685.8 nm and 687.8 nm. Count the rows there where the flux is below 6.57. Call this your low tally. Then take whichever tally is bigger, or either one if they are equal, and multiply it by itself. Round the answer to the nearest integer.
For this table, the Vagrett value 9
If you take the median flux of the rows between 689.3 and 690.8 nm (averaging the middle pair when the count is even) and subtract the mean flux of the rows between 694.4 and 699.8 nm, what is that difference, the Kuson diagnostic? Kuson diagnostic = 0.081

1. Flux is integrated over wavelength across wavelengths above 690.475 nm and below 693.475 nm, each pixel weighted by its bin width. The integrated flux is 20.13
